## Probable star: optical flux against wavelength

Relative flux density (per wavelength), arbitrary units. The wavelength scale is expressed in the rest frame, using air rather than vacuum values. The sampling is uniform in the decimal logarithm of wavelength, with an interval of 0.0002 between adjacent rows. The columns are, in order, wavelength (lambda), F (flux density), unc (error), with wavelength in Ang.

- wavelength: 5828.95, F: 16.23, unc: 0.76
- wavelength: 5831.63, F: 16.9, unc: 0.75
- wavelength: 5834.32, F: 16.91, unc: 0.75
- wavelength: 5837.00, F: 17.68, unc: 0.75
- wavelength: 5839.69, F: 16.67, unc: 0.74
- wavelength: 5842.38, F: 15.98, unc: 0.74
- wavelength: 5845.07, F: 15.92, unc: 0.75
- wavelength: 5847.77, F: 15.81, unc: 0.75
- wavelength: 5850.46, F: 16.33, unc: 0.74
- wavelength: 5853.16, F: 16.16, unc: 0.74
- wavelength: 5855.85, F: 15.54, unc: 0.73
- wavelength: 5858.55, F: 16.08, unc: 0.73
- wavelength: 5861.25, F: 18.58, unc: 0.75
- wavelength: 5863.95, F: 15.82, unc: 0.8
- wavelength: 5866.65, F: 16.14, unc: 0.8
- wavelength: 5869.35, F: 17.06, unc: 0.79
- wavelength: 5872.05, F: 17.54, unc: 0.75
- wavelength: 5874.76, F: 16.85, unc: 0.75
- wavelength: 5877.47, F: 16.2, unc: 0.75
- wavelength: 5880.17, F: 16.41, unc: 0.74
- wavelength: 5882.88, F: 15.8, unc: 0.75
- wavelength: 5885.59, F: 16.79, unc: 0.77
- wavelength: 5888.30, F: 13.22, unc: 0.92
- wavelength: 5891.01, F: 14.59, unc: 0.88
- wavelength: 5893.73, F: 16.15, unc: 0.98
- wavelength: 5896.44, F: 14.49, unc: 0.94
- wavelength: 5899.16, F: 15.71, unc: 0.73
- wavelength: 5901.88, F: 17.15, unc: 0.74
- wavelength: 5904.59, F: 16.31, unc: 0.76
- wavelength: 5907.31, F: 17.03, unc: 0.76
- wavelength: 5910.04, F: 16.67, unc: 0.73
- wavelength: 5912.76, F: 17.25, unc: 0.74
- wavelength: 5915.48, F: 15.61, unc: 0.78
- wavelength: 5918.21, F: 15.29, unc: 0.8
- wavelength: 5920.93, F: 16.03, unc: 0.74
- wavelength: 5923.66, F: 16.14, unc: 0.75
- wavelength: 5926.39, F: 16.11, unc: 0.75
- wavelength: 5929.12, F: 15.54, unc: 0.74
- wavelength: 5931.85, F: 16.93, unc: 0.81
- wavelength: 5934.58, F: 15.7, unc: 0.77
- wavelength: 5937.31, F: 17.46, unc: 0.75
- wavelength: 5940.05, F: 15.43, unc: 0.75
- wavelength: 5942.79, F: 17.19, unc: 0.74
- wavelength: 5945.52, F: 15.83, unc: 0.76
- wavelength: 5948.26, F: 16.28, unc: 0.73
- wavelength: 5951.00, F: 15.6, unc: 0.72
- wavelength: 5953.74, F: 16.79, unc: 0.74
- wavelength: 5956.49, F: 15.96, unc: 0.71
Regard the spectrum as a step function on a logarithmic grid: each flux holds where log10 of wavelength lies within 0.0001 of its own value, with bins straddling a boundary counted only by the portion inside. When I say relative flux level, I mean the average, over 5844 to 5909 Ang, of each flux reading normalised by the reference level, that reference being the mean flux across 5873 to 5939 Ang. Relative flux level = 1.006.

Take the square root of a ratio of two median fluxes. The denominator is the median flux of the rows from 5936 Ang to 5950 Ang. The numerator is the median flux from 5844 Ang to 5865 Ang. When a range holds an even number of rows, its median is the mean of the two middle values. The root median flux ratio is 0.99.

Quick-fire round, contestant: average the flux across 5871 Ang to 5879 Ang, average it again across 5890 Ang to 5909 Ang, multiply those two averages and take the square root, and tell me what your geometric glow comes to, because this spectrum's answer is 16.38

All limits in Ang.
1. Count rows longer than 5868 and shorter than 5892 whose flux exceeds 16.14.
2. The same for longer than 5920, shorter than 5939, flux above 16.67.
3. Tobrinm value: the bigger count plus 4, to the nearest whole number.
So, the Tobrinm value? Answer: 10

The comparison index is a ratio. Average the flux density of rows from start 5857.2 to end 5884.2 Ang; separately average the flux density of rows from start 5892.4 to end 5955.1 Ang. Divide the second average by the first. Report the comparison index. 0.97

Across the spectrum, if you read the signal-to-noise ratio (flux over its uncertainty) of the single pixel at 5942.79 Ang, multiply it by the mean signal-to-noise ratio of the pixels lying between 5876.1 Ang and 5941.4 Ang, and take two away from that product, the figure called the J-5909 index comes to 476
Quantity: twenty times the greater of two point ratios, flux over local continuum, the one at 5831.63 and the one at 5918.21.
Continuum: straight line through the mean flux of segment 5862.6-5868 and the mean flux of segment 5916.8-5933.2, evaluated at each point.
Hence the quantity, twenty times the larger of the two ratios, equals 21.2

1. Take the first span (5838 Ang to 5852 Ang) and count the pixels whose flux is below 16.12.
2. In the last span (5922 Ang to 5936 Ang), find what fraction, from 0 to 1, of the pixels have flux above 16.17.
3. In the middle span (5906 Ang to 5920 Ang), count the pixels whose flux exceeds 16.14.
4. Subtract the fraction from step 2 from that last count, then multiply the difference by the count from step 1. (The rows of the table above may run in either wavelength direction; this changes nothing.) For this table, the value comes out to 8.4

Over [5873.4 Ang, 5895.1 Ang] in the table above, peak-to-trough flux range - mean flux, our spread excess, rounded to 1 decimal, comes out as -12.1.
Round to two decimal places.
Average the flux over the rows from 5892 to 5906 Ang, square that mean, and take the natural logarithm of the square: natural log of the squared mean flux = 5.54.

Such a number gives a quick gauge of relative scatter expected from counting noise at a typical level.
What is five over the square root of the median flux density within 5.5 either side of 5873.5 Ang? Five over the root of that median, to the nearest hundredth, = 1.21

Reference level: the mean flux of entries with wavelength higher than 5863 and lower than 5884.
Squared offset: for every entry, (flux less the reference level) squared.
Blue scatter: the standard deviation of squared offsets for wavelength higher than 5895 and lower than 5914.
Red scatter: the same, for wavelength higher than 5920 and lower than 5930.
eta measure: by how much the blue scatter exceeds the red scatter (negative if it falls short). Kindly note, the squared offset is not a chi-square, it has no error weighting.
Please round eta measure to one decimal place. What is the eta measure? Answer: 1.0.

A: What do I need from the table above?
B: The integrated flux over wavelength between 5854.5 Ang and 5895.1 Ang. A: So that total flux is 657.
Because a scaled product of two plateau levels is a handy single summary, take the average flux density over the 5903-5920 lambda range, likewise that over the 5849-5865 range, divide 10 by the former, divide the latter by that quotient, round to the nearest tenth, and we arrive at 26.9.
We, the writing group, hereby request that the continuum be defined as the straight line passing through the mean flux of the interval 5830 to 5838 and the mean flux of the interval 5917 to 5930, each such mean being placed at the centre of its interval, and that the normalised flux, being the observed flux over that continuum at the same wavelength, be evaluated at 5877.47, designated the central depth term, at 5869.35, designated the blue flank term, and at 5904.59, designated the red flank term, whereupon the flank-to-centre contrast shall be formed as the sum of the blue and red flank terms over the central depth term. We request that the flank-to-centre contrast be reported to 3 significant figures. 2.08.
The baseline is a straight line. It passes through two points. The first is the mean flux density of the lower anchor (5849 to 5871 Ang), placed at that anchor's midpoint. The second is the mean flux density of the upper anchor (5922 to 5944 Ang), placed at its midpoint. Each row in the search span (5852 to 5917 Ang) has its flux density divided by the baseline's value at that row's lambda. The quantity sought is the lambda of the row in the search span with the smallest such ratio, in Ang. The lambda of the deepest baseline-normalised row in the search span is 5888.30 Ang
